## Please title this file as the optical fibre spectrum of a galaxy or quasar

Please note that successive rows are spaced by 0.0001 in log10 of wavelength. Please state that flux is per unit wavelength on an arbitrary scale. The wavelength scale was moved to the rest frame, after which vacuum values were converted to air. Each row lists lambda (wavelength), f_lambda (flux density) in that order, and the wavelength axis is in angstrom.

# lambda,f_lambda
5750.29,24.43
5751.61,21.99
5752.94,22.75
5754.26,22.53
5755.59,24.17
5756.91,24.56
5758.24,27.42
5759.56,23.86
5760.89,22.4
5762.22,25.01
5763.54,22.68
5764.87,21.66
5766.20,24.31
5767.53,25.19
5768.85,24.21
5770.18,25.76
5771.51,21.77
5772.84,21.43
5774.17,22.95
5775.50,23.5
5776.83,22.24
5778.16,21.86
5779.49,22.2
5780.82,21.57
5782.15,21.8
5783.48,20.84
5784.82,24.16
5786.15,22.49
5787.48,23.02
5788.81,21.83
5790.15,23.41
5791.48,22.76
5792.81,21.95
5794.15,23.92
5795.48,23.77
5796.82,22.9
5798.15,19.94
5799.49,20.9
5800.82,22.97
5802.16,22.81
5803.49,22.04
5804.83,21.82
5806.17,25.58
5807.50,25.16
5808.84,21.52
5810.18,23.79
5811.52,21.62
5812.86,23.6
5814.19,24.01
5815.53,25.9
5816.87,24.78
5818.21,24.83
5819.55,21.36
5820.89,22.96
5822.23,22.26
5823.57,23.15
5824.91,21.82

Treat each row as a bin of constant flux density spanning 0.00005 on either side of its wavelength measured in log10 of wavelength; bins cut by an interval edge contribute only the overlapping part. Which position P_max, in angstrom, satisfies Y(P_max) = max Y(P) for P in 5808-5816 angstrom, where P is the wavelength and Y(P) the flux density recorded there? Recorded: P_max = 5815.53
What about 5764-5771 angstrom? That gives 5770.18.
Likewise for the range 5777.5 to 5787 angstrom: 5784.82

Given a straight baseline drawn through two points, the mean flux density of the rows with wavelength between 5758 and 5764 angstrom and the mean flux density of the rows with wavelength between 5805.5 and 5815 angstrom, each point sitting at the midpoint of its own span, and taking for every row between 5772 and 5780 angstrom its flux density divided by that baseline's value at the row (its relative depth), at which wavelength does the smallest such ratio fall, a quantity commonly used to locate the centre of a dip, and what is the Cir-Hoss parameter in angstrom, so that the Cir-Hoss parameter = 5772.84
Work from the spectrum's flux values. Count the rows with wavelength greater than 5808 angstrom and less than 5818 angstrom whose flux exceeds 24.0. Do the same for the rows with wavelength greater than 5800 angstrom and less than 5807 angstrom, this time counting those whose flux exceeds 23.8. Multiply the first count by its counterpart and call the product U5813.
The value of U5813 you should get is 3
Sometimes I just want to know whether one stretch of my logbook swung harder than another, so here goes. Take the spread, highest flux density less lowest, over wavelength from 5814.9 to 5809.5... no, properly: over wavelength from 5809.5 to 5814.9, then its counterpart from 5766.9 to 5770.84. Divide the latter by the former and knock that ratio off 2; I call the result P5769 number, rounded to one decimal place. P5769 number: 1.4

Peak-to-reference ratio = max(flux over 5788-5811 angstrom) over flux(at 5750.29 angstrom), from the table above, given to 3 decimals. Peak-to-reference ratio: 1.047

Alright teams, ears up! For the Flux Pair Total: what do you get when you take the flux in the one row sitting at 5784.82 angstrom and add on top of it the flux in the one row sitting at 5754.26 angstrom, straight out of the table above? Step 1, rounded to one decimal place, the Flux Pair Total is 46.7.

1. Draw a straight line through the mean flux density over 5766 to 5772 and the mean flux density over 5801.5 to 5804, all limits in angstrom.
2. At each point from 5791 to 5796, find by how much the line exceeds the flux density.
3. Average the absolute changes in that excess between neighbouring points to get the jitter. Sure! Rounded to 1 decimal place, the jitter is 1.0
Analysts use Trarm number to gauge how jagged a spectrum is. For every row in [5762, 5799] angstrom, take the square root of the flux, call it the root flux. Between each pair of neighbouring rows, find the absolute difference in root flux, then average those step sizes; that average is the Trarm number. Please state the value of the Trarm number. 0.14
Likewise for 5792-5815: 0.16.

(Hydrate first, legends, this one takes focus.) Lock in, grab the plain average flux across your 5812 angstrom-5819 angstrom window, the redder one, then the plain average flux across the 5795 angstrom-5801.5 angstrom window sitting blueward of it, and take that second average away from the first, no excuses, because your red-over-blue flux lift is 2.5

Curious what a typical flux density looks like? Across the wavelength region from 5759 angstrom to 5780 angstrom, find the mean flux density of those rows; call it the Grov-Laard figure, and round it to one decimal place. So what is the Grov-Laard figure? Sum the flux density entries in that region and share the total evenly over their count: 23.2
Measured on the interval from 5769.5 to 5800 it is 22.5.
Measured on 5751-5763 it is 23.9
